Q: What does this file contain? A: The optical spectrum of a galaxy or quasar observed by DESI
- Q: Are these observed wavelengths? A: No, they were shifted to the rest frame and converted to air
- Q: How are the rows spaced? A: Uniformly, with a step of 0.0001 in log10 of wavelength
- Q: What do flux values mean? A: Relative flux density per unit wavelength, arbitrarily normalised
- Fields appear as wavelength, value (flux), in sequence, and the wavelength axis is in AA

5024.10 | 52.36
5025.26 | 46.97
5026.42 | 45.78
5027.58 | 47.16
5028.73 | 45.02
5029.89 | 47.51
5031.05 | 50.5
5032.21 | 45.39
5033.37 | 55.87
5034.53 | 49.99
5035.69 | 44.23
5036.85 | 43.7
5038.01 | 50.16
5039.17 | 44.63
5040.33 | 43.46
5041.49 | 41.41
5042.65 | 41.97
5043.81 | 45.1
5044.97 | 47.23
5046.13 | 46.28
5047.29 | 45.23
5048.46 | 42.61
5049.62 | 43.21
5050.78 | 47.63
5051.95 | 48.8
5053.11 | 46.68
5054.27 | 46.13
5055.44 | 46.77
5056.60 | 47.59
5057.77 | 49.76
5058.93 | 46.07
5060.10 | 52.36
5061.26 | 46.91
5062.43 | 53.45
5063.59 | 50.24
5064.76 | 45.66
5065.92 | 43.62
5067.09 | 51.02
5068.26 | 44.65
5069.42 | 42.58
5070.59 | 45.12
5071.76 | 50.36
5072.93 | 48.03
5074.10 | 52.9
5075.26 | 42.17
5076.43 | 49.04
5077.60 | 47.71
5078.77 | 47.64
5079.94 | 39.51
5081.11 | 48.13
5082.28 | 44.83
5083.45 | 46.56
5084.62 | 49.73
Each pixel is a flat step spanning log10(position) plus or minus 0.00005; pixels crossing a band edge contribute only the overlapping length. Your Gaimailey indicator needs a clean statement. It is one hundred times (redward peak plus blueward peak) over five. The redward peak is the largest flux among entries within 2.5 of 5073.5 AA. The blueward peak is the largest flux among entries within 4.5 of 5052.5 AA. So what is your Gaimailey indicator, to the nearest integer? 2034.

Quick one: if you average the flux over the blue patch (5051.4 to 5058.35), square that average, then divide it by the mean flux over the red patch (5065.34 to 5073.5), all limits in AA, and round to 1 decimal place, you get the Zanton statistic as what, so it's 48.8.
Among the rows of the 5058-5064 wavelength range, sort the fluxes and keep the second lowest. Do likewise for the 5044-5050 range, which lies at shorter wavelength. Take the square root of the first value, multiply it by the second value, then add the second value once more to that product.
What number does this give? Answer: 339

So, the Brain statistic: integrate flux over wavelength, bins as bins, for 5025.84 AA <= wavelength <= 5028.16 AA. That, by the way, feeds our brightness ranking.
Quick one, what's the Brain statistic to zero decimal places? 108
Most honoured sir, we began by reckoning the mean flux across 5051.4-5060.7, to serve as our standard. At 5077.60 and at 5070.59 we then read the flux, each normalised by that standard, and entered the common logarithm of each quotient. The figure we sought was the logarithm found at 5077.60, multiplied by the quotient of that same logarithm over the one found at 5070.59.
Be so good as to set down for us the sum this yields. 0.00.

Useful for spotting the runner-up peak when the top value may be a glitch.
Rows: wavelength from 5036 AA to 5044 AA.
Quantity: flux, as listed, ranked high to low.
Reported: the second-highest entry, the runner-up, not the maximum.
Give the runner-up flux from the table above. 45.1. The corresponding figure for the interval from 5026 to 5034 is 50.5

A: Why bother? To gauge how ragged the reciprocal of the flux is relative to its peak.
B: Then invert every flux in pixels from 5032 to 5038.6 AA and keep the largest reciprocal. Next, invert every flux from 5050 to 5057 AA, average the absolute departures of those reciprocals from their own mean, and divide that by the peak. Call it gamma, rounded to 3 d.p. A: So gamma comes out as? 0.014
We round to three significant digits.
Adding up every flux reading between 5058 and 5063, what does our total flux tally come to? 199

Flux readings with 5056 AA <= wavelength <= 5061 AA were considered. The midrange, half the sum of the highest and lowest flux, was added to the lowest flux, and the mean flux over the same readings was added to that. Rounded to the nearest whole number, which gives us 144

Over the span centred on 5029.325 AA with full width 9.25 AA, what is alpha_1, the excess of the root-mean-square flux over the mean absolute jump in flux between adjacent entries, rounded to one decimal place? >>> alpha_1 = 44.5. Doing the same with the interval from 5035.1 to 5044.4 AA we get 41.6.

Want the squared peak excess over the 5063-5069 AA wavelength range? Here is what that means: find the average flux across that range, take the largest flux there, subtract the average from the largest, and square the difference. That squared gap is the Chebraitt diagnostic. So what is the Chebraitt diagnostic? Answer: 16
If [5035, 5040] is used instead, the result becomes 20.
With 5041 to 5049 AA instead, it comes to 9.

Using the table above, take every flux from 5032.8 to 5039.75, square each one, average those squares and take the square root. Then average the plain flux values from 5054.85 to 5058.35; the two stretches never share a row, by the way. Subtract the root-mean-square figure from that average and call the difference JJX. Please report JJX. 0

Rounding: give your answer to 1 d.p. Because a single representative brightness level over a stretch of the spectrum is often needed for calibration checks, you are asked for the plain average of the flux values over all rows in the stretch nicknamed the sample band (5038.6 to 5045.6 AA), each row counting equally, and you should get 44.0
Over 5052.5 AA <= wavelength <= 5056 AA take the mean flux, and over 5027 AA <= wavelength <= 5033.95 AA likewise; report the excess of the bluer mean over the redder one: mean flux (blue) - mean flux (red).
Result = 2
